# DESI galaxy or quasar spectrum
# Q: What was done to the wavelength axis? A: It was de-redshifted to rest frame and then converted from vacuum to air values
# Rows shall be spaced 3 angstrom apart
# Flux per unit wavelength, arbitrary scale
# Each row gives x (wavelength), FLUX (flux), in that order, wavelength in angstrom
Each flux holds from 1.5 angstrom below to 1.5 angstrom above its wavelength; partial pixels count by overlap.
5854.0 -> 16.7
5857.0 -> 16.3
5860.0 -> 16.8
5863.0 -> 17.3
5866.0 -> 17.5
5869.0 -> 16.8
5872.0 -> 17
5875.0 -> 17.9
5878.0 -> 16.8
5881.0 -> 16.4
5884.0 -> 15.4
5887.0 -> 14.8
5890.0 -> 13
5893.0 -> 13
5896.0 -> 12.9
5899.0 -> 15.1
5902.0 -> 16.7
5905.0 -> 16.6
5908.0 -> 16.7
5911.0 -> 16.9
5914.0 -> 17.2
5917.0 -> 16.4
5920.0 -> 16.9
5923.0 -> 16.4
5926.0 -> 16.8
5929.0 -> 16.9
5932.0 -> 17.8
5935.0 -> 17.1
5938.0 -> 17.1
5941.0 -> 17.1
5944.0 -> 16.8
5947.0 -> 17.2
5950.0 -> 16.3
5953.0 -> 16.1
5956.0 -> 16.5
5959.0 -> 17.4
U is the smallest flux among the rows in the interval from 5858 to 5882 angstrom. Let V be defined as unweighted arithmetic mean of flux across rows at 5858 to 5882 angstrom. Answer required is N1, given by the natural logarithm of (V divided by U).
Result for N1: 0.040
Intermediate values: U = 16.4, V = 17.1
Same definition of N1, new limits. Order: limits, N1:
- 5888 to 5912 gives 0.158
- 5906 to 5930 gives 0.023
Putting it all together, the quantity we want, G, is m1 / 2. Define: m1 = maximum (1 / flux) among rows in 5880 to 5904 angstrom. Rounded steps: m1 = 0.078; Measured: 0.0388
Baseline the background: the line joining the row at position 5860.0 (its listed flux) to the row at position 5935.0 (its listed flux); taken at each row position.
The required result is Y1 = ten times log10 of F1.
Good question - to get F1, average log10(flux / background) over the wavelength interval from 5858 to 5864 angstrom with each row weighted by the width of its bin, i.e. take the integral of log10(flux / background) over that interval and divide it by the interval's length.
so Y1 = -24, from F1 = 0.0041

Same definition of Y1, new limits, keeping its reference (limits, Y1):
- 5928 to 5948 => -31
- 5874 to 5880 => -21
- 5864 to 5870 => -20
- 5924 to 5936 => -30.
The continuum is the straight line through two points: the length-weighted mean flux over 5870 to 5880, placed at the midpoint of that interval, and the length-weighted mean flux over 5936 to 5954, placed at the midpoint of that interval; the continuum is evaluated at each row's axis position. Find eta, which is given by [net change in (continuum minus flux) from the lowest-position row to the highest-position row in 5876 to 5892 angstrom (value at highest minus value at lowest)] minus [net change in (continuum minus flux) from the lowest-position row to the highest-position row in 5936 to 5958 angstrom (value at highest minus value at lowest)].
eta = 3.2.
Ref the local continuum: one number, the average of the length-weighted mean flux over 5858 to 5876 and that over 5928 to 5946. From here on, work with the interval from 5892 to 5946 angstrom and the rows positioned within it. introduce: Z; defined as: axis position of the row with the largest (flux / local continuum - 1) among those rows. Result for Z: 5932.0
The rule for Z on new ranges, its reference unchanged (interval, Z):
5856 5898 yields 5875.0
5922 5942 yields 5932.0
